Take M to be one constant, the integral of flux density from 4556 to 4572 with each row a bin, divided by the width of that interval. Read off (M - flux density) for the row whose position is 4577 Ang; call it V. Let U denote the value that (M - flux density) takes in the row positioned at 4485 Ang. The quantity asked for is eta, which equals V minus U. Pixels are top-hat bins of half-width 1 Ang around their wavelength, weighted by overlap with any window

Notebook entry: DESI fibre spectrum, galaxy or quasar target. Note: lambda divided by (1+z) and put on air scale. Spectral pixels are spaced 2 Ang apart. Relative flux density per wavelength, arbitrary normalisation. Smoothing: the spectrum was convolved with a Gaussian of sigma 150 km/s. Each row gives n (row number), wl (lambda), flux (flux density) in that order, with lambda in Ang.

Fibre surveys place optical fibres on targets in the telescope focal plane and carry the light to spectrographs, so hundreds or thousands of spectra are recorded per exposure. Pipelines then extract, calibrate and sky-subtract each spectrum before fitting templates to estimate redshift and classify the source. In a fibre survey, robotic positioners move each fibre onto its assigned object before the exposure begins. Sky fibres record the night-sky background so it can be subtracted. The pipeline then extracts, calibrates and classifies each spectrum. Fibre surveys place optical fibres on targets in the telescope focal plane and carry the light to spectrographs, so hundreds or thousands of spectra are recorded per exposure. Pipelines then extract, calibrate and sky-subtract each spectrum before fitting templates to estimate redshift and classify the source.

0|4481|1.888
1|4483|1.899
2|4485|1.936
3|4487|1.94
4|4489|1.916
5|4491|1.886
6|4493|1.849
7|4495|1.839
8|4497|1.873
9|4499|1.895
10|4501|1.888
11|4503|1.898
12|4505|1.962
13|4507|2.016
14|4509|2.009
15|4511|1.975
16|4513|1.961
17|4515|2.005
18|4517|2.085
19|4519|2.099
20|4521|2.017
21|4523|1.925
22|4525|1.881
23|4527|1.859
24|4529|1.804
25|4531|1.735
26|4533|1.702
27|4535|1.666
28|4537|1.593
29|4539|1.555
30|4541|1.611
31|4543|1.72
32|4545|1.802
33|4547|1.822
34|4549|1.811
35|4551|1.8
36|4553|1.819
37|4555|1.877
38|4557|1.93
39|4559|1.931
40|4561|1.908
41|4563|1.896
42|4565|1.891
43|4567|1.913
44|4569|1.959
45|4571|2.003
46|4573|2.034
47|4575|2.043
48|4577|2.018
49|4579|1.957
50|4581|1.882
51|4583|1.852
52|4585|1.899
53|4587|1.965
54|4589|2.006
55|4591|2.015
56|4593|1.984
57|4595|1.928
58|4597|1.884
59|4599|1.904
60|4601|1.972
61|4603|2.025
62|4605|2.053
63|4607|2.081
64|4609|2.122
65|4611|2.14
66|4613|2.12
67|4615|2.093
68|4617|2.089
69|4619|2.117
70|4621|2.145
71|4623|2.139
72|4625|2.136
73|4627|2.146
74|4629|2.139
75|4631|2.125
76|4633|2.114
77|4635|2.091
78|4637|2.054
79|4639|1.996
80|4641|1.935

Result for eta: -0.08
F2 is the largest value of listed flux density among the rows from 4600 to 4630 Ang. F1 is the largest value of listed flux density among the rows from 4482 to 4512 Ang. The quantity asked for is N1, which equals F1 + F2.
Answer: 4.16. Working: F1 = 2.016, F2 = 2.146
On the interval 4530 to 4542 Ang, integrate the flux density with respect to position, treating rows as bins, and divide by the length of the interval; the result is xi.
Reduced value 1.64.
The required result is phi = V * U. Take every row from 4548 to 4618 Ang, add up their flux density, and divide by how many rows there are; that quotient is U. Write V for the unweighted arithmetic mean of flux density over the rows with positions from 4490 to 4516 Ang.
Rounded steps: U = 1.97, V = 1.93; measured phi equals 3.8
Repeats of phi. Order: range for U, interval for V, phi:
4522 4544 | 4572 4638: 3.5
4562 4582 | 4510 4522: 4.0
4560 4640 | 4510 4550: 3.7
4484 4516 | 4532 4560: 3.4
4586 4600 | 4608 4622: 4.1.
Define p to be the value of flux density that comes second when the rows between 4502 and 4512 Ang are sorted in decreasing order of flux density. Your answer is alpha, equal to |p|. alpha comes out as 2.01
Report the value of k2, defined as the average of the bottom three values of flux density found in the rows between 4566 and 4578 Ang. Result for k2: 1.96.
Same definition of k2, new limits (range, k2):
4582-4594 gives 1.91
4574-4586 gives 1.88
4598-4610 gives 1.97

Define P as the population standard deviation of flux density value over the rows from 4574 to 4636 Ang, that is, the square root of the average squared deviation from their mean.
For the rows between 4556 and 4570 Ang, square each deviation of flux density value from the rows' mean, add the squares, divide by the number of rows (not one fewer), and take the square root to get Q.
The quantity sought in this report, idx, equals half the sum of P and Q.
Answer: 0.057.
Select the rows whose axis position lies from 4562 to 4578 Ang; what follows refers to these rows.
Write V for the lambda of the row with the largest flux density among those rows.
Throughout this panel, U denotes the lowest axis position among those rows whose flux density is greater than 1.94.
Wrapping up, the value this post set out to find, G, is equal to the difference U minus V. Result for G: -6 Ang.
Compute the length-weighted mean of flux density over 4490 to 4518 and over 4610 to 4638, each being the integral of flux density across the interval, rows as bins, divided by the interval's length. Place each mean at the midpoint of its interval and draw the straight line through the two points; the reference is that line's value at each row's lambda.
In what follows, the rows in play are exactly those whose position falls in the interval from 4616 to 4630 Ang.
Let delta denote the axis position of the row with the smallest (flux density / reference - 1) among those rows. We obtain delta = 4617 Ang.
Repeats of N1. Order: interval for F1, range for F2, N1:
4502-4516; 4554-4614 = 4.16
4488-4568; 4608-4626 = 4.24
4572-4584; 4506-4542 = 4.14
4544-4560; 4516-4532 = 4.03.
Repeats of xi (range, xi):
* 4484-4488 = 1.94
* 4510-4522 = 2.02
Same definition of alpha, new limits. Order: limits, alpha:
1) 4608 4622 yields 2.14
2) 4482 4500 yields 1.94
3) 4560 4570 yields 1.91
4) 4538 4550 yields 1.81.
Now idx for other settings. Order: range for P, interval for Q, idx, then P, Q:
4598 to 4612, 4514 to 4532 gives 0.098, 0.077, 0.12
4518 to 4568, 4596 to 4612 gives 0.109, 0.128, 0.09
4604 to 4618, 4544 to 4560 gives 0.040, 0.027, 0.05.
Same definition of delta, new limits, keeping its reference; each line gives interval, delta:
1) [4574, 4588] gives 4583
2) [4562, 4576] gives 4565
